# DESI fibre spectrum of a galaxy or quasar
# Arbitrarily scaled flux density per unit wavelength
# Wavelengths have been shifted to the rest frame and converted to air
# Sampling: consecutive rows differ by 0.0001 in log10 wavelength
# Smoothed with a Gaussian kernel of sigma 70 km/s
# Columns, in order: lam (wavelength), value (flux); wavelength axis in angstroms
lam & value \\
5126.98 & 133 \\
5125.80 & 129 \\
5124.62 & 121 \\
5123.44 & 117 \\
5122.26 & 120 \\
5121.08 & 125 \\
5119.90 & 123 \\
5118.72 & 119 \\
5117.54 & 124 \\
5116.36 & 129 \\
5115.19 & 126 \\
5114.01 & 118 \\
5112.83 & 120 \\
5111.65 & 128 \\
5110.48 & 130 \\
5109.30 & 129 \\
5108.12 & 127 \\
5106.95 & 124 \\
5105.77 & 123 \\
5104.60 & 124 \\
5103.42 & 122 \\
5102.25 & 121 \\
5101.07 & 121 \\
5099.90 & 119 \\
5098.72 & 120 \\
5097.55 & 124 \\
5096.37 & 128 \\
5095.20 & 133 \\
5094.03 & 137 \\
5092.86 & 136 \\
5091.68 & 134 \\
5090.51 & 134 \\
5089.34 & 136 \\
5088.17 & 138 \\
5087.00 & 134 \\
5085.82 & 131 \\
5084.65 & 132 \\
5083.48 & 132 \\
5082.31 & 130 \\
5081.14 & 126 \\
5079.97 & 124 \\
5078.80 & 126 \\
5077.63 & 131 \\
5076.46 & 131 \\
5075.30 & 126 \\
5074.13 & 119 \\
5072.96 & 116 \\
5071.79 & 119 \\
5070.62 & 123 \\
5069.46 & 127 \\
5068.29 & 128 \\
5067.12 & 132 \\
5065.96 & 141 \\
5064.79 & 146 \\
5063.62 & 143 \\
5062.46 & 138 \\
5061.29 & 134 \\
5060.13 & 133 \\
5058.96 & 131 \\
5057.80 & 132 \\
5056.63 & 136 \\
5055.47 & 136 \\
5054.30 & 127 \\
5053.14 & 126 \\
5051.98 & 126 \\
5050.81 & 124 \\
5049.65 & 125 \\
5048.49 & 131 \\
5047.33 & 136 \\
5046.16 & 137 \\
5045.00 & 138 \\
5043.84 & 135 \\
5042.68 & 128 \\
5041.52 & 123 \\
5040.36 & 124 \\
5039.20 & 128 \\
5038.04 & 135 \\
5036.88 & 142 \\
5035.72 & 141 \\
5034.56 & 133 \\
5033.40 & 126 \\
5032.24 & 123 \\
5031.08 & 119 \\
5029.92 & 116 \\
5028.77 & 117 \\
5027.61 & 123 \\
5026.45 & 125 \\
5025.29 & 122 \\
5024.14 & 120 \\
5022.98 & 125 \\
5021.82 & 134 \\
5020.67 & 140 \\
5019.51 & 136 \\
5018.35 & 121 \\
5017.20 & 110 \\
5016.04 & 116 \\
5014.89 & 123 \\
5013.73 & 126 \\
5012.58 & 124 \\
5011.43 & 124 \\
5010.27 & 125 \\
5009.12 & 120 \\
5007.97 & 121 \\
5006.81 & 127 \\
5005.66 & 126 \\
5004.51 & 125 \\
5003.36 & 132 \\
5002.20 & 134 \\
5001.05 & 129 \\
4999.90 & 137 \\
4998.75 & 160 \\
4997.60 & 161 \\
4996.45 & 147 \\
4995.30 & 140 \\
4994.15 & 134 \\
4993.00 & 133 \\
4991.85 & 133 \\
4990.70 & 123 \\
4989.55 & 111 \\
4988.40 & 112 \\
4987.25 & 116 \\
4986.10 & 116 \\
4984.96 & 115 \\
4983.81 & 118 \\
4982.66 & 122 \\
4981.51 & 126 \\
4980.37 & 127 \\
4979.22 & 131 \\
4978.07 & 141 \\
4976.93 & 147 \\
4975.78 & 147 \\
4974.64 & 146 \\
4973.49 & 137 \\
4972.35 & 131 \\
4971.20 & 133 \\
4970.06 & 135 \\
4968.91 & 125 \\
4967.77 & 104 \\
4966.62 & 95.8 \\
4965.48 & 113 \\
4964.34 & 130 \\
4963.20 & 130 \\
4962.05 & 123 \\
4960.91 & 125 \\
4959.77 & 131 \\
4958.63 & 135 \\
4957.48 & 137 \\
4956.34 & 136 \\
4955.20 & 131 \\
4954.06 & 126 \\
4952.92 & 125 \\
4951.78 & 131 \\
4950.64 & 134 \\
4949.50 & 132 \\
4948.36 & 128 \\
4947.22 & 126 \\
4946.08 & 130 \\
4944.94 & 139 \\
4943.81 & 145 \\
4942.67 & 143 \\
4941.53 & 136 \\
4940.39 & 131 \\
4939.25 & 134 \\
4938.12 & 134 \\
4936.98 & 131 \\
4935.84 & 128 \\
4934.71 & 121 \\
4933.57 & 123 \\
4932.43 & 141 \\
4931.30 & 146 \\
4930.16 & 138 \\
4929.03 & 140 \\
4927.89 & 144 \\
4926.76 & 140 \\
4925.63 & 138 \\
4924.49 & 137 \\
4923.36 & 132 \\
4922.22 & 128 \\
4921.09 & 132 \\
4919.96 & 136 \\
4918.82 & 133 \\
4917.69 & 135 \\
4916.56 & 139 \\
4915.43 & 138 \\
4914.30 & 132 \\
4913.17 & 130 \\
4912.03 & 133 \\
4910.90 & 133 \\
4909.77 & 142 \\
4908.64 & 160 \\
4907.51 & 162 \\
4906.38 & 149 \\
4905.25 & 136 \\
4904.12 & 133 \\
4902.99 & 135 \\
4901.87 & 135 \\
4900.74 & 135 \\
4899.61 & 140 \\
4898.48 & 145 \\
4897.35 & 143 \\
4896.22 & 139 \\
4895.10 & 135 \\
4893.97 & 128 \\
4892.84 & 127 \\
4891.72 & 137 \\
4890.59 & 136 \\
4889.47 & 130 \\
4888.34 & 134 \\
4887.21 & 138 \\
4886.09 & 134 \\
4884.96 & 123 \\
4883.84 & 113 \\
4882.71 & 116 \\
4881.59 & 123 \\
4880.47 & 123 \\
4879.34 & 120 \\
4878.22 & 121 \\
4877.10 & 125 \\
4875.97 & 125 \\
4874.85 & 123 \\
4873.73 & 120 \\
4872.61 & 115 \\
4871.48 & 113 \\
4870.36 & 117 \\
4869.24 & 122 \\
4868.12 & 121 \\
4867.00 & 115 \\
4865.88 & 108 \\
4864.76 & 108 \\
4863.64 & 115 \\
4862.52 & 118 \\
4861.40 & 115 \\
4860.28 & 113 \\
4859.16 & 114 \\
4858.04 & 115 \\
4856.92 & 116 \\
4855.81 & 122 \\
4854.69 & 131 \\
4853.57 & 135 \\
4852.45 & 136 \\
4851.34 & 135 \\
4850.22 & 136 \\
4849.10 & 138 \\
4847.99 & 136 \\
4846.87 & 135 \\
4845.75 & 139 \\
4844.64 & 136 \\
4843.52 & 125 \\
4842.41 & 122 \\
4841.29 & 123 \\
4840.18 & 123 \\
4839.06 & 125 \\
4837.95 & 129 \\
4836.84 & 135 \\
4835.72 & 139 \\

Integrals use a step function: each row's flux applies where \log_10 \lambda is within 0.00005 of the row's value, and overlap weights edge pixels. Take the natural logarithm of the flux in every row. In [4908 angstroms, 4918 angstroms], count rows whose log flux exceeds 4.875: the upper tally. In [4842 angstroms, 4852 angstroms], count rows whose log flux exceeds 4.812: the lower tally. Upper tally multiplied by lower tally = 64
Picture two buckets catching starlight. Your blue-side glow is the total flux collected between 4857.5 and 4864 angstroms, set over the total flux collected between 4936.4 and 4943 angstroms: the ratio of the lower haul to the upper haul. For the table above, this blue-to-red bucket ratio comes 0.84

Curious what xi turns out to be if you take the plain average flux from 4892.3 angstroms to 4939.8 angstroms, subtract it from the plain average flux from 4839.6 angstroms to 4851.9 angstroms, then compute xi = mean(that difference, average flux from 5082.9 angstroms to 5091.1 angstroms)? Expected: 64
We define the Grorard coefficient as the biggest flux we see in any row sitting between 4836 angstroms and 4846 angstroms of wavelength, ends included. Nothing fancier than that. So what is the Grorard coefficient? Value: 139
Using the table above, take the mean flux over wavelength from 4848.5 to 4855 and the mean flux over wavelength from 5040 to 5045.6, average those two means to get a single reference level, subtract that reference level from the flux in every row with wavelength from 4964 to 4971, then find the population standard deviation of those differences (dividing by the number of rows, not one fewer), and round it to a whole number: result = 14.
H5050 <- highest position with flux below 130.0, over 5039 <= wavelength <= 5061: 5054.30 angstroms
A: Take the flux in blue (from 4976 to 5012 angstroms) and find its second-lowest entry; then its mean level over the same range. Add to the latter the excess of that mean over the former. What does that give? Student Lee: 147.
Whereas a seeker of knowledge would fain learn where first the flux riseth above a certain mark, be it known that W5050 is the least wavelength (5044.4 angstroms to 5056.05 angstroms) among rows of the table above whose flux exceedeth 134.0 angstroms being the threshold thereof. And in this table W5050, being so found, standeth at 5045.00 angstroms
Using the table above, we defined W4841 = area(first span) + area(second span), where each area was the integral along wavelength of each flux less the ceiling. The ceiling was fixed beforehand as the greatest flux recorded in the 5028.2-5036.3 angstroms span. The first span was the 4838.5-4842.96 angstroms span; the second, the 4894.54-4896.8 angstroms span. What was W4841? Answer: -88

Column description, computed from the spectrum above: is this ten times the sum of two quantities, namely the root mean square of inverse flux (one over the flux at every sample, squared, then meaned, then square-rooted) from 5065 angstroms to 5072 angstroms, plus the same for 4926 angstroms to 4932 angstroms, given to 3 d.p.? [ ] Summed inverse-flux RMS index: 0.149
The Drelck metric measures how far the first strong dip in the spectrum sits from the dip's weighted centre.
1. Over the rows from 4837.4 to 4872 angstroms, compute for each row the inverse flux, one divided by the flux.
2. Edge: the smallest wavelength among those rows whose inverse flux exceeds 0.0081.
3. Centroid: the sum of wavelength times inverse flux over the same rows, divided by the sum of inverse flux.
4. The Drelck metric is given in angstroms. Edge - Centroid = -15.0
